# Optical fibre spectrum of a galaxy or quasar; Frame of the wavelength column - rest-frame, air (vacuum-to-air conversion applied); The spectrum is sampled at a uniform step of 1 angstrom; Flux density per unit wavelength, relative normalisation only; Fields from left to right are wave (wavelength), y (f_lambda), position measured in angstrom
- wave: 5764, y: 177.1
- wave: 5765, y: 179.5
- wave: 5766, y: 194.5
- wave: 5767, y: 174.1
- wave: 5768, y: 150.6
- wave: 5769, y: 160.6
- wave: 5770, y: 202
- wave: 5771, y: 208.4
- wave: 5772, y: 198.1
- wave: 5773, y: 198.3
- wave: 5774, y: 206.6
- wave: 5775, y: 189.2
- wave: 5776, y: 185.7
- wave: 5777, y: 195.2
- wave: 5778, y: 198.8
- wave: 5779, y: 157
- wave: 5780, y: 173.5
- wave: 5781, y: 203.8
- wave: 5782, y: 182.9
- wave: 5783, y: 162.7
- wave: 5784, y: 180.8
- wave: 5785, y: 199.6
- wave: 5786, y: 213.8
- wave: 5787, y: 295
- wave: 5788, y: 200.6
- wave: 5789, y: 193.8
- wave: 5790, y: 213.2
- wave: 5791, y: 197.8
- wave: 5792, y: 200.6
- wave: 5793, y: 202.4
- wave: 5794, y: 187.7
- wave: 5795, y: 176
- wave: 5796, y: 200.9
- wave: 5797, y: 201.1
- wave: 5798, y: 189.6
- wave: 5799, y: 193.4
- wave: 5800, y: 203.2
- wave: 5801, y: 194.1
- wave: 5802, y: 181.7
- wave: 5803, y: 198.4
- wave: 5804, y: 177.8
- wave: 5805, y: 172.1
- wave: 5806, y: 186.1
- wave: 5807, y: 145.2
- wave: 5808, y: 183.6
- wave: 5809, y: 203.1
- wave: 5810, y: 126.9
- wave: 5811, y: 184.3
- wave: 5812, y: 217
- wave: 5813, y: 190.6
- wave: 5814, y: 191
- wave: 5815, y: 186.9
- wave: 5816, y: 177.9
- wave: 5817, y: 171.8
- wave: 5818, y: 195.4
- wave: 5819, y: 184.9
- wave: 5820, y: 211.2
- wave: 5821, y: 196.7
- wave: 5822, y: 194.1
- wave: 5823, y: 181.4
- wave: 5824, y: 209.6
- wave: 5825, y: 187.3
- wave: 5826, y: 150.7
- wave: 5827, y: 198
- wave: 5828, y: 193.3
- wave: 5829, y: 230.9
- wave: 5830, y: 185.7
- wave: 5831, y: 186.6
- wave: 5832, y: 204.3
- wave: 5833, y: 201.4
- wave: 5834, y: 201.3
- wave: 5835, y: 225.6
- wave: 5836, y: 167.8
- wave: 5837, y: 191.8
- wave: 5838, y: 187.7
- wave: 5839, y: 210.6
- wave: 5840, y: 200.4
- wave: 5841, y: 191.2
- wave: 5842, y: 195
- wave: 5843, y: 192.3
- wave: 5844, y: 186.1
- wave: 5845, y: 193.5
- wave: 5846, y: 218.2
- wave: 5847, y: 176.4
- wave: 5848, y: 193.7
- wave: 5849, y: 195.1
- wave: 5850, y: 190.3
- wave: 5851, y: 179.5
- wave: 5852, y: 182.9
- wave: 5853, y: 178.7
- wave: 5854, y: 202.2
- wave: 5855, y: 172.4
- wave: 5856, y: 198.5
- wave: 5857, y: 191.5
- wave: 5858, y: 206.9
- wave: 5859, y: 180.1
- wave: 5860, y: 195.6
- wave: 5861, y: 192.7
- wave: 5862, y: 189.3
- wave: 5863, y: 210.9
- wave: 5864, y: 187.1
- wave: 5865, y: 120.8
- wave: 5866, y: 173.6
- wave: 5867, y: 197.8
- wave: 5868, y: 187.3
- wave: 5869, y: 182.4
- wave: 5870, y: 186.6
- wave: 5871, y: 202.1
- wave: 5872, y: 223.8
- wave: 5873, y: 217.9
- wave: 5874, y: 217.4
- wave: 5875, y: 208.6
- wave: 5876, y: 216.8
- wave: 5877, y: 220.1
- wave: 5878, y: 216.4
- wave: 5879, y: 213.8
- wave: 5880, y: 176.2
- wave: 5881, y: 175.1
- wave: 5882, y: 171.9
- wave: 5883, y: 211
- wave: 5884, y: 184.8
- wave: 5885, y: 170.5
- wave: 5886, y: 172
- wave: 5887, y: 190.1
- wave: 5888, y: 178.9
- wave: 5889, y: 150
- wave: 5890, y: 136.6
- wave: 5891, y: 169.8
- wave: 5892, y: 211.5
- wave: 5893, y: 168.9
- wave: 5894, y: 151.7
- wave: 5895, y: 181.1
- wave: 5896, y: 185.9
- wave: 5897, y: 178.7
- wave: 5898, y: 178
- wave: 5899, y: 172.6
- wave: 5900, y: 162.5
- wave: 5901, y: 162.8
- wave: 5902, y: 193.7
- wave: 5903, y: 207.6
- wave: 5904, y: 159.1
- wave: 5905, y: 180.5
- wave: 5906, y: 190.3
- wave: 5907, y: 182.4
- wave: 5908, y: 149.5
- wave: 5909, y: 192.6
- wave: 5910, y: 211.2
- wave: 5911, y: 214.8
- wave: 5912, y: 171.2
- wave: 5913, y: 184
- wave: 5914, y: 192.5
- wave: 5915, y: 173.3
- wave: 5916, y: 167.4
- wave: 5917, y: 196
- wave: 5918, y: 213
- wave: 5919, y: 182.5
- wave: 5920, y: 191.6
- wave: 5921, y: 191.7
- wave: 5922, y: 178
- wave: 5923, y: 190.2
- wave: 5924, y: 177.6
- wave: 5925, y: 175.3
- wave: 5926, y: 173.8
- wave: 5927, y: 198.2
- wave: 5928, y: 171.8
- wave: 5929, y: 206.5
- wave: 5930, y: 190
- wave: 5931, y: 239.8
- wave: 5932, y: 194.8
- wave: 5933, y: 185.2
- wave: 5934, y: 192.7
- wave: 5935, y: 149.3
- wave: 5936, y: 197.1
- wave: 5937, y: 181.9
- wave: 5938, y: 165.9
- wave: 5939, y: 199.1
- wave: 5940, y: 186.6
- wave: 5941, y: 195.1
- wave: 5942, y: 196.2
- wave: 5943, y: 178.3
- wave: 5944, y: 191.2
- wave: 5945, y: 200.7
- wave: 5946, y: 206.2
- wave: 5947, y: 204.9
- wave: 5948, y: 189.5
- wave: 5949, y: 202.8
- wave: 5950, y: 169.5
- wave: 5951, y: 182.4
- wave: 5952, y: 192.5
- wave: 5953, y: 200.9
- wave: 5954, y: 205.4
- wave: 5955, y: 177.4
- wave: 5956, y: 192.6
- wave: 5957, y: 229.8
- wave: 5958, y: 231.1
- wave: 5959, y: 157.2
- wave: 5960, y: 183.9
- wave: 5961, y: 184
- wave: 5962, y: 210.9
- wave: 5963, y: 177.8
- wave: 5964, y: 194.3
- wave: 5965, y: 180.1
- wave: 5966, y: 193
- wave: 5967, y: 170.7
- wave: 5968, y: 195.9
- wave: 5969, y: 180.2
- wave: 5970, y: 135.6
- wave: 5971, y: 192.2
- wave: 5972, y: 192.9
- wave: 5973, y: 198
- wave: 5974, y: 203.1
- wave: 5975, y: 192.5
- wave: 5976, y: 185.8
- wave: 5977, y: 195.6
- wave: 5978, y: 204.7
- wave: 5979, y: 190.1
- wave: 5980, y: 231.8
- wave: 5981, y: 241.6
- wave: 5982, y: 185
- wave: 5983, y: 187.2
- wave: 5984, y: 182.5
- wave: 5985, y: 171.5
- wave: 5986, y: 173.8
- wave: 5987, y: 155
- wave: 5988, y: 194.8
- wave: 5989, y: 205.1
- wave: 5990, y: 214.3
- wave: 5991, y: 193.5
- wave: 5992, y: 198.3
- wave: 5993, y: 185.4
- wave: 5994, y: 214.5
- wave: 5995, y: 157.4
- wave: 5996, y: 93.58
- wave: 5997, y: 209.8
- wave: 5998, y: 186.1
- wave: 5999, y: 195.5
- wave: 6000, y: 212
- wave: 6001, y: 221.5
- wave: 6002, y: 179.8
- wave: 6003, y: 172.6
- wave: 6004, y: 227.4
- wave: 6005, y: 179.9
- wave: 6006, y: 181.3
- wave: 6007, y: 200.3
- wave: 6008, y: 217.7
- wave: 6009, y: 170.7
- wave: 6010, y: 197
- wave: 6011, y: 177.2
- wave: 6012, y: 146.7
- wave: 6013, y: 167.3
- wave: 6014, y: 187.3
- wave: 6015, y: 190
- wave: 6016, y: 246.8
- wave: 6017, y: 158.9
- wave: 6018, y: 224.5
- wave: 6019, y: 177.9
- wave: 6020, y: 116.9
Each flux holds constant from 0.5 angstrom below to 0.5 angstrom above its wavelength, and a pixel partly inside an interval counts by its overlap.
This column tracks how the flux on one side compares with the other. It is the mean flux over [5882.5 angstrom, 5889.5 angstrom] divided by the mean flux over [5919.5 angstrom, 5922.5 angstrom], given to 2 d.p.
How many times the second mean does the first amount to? 0.96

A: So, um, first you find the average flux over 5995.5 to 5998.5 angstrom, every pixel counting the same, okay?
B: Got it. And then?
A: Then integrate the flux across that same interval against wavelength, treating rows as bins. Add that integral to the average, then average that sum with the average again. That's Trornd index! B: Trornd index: 408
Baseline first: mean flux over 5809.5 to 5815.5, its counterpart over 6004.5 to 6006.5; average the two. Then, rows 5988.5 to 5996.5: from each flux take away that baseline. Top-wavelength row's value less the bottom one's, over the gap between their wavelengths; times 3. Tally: -48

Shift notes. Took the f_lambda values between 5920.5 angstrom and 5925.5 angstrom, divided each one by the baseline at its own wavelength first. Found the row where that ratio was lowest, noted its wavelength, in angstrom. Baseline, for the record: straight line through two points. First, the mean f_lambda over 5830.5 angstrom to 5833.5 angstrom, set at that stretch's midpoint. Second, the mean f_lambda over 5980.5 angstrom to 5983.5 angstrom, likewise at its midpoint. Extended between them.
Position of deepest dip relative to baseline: 5925 angstrom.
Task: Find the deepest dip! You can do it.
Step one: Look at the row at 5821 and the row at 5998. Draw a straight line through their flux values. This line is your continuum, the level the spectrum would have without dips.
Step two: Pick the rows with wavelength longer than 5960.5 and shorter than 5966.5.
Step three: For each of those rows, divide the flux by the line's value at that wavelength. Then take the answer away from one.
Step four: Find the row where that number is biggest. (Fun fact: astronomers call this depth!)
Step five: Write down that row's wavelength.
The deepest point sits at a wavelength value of 5963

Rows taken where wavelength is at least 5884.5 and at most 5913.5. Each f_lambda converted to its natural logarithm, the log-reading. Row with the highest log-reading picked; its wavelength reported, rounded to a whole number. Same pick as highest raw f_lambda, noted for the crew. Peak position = 5911 angstrom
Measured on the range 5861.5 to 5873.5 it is 5872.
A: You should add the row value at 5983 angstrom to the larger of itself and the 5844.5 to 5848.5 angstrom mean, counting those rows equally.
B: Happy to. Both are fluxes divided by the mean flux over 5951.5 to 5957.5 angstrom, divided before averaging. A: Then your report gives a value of 1.92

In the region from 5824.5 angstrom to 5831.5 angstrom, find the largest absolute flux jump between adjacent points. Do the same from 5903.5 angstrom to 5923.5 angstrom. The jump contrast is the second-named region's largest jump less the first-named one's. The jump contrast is -4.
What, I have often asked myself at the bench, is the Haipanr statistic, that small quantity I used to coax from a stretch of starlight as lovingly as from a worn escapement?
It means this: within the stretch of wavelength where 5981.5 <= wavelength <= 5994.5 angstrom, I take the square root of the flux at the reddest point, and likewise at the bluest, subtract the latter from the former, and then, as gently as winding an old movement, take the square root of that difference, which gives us 1.02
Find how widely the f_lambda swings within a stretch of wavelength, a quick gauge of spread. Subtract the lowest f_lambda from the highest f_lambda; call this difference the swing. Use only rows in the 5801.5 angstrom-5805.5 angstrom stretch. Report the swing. 26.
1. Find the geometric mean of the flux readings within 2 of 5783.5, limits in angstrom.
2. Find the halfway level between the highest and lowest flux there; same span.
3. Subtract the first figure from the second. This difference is 0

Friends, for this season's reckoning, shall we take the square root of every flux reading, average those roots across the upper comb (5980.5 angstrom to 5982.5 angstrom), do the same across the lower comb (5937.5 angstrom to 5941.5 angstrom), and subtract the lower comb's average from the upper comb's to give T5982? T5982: 0.9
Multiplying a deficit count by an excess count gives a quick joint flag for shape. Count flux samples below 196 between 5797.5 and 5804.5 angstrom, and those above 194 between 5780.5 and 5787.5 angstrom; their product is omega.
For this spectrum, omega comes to 20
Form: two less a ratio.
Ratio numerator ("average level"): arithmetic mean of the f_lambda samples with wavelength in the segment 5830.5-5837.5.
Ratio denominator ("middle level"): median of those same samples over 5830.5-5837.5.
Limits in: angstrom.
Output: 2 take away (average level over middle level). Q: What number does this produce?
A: 1.02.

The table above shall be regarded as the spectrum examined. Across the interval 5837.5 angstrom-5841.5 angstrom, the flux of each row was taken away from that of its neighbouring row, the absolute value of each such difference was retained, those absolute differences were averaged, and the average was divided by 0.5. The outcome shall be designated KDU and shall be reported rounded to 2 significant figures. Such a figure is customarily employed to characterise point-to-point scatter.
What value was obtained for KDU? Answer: 28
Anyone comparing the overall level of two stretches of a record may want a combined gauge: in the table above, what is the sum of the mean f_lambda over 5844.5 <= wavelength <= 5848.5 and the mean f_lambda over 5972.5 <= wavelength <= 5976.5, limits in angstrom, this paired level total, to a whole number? 390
